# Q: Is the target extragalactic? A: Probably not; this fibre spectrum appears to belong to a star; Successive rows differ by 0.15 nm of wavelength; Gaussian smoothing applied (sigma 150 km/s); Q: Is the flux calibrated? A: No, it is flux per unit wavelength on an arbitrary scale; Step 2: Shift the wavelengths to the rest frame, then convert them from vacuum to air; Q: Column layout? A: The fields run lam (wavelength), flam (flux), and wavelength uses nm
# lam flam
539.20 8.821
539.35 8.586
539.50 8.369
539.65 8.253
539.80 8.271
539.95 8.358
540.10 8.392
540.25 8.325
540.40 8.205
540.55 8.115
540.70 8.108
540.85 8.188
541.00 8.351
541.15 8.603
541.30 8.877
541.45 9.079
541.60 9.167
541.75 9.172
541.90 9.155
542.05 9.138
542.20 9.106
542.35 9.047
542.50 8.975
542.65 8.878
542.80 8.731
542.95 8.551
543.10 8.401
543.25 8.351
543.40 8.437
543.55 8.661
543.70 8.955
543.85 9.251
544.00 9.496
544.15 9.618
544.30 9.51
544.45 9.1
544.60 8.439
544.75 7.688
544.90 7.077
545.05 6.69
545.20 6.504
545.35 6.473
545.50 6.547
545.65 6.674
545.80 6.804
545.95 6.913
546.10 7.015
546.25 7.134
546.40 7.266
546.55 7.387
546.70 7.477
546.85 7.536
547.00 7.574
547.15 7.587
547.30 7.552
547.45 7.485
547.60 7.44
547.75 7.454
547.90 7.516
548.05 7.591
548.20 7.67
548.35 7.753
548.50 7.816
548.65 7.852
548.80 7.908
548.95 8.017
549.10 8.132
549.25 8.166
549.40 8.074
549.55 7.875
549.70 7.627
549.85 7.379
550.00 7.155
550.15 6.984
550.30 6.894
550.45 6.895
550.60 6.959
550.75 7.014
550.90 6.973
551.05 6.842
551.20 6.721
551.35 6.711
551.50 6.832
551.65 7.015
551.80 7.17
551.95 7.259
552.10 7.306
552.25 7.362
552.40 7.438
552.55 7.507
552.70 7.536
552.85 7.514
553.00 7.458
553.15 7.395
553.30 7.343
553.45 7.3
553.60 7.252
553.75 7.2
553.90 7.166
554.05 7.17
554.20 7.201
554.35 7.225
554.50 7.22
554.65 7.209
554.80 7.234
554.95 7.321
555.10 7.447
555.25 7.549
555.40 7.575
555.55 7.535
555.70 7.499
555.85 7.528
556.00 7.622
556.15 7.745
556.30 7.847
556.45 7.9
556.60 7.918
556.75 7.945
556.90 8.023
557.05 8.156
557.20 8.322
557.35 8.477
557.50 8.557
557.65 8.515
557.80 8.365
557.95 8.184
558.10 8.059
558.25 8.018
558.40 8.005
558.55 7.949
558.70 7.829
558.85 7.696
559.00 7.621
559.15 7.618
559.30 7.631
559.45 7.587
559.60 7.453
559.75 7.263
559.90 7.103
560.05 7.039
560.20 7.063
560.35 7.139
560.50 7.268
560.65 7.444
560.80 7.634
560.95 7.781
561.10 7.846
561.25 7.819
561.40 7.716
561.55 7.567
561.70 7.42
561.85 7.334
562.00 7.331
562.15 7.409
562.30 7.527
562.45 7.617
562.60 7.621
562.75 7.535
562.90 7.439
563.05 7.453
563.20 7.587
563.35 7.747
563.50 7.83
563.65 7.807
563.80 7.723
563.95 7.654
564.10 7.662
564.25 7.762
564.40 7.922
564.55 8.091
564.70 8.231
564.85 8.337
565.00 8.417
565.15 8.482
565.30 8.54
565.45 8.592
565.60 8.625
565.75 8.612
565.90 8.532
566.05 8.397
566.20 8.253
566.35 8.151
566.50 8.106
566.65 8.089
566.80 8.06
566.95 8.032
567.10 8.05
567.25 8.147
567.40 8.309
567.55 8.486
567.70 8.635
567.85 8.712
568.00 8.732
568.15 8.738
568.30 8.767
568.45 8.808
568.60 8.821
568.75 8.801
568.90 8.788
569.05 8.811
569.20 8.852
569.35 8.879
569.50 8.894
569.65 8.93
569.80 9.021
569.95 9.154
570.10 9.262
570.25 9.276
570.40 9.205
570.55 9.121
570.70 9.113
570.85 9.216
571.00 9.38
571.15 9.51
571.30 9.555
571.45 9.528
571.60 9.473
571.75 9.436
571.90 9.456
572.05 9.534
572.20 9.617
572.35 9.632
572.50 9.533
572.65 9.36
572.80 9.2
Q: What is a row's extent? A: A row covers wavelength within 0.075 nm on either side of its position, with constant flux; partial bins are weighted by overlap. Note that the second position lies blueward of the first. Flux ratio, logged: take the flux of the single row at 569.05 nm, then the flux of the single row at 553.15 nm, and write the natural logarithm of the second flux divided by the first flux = -0.18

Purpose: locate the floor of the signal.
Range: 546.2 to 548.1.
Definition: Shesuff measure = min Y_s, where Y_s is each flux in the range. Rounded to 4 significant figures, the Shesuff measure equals 7.134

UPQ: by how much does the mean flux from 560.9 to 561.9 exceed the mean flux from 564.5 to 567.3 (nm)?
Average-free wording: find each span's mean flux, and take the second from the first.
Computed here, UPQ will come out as -0.66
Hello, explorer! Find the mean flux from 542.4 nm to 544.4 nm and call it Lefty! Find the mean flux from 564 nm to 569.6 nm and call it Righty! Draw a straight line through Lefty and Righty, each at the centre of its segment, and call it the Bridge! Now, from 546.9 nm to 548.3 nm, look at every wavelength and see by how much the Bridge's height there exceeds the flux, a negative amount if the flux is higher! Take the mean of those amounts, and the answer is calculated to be 1.3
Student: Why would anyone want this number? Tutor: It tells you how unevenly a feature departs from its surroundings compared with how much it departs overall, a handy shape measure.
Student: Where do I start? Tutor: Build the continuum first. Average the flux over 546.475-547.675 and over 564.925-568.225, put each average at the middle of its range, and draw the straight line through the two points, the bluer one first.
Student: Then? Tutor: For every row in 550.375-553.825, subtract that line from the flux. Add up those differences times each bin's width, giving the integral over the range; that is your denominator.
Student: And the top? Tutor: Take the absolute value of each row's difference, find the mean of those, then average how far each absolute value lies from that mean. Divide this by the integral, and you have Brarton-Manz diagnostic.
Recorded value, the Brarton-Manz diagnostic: -0.10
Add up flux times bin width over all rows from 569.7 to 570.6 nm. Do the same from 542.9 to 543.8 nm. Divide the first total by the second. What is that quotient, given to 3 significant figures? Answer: 1.07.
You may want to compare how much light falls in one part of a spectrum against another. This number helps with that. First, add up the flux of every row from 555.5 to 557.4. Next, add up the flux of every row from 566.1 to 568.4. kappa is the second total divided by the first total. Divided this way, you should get 1.22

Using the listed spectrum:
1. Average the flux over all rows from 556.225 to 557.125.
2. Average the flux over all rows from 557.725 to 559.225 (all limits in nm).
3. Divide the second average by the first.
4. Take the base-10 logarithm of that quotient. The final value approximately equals -0.0017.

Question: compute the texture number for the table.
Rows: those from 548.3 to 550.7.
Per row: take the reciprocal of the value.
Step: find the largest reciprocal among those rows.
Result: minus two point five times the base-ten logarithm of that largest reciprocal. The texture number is 2.10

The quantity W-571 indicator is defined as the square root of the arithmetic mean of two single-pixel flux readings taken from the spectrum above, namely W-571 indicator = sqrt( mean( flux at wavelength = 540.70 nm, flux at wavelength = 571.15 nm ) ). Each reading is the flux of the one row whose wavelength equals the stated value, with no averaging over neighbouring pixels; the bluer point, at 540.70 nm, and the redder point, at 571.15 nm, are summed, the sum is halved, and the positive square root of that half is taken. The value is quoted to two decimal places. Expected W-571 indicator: 2.97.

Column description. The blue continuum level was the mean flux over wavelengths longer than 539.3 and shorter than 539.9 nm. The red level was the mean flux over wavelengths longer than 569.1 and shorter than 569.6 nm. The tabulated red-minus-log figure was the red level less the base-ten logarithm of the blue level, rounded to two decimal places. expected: 7.95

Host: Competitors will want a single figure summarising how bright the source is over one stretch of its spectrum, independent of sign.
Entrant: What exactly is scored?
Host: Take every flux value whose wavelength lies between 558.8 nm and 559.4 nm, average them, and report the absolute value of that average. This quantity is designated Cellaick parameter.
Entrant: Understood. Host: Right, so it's 7.64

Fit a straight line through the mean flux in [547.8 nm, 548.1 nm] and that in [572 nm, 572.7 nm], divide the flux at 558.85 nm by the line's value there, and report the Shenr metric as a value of 0.91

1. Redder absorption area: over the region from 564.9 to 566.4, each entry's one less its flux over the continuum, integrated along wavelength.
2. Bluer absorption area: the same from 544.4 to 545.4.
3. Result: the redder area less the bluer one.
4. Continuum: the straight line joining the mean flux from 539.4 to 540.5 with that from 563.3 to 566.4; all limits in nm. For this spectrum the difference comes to -0.16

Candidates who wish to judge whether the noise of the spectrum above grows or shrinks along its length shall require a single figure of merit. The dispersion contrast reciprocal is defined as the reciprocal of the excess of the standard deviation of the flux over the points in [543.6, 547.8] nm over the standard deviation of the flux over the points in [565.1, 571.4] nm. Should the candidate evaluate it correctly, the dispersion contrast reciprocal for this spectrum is 2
